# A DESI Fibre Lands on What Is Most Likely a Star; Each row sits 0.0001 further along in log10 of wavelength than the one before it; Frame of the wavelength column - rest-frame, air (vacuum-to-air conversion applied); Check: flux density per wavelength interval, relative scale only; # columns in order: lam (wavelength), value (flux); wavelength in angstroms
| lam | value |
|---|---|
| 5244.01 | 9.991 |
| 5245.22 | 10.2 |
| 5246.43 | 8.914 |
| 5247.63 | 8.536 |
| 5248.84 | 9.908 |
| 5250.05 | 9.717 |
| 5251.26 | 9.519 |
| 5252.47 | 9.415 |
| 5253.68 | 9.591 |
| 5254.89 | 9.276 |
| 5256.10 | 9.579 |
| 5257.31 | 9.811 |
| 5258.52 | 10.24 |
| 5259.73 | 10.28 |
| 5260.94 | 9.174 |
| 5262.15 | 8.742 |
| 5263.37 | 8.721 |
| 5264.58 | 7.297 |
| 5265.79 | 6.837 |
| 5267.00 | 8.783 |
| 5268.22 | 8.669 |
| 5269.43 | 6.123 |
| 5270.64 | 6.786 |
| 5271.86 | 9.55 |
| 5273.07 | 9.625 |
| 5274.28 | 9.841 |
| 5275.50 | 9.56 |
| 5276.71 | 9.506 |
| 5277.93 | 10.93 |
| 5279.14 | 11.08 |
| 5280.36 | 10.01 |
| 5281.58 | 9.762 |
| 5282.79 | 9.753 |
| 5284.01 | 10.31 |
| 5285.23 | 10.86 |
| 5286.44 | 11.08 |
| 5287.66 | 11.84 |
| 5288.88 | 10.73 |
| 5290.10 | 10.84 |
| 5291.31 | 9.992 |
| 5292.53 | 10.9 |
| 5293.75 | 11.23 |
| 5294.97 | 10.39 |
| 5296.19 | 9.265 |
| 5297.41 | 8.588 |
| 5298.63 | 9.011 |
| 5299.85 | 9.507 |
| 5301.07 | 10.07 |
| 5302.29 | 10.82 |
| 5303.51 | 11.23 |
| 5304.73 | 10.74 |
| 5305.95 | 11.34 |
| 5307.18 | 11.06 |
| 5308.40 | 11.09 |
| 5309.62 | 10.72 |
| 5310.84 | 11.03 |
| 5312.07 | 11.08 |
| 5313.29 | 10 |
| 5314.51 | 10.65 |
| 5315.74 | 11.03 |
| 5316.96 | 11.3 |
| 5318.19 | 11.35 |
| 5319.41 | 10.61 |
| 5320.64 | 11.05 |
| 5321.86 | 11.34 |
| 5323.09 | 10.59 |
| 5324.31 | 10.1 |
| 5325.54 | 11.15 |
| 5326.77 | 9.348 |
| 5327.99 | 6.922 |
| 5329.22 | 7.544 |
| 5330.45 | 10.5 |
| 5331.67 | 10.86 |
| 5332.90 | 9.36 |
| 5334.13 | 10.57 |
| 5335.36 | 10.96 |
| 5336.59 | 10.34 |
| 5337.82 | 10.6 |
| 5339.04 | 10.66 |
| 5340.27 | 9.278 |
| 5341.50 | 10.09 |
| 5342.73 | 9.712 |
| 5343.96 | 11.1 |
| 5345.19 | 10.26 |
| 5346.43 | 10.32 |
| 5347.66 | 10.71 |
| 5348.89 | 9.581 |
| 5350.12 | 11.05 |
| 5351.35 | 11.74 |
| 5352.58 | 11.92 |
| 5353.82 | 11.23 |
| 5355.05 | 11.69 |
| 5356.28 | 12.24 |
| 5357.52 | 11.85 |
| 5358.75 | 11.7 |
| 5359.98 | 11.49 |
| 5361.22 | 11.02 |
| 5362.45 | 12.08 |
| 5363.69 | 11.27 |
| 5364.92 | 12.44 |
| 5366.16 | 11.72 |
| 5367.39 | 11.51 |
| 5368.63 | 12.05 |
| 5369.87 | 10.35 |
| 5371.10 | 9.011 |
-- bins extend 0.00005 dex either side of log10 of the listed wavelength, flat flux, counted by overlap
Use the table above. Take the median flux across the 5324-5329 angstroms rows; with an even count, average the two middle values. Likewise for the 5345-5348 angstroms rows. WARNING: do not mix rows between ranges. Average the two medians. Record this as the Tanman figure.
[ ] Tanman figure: 10.0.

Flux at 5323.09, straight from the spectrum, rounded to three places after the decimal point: 10.590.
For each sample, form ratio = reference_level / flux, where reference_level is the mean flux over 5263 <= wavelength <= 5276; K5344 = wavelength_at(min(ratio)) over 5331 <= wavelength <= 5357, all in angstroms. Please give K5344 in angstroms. 5356.28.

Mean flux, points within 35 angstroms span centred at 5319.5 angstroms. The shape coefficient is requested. 10.5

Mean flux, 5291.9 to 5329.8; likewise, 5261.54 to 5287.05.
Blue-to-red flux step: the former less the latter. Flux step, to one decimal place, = 1.1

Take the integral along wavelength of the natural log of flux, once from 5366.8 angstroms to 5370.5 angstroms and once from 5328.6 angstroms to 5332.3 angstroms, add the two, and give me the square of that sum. 299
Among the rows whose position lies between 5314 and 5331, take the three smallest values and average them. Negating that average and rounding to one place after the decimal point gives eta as -7.9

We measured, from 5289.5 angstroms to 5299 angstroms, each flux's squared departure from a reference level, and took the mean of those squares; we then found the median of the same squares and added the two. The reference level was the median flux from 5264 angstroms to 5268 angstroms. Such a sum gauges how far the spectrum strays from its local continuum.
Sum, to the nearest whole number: 17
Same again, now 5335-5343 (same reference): 18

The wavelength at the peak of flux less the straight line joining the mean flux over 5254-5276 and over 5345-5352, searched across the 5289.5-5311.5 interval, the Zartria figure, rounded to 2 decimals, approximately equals 5293.75 angstroms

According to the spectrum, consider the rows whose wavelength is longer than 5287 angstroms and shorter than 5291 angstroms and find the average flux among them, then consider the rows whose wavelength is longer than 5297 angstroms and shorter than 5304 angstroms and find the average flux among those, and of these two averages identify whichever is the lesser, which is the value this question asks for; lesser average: 9.9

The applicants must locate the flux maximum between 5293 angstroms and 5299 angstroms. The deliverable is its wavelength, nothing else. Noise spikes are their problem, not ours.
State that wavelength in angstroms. 5293.75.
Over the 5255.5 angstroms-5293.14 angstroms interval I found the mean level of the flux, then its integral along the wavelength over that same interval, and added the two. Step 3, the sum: 371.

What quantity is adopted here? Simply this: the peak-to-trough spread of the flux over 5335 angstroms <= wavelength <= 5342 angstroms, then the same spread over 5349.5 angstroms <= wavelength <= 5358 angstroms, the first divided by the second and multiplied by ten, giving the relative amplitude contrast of 14.1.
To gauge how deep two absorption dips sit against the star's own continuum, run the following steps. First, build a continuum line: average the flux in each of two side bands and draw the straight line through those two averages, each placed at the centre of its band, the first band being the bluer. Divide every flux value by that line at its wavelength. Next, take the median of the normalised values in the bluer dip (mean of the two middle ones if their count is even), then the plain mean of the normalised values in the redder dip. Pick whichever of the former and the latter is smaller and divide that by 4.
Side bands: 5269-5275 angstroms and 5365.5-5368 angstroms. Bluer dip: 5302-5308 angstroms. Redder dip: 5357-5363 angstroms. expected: 0.255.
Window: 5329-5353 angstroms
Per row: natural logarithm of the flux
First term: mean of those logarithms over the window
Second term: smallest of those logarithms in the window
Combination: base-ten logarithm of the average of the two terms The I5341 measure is 0.338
